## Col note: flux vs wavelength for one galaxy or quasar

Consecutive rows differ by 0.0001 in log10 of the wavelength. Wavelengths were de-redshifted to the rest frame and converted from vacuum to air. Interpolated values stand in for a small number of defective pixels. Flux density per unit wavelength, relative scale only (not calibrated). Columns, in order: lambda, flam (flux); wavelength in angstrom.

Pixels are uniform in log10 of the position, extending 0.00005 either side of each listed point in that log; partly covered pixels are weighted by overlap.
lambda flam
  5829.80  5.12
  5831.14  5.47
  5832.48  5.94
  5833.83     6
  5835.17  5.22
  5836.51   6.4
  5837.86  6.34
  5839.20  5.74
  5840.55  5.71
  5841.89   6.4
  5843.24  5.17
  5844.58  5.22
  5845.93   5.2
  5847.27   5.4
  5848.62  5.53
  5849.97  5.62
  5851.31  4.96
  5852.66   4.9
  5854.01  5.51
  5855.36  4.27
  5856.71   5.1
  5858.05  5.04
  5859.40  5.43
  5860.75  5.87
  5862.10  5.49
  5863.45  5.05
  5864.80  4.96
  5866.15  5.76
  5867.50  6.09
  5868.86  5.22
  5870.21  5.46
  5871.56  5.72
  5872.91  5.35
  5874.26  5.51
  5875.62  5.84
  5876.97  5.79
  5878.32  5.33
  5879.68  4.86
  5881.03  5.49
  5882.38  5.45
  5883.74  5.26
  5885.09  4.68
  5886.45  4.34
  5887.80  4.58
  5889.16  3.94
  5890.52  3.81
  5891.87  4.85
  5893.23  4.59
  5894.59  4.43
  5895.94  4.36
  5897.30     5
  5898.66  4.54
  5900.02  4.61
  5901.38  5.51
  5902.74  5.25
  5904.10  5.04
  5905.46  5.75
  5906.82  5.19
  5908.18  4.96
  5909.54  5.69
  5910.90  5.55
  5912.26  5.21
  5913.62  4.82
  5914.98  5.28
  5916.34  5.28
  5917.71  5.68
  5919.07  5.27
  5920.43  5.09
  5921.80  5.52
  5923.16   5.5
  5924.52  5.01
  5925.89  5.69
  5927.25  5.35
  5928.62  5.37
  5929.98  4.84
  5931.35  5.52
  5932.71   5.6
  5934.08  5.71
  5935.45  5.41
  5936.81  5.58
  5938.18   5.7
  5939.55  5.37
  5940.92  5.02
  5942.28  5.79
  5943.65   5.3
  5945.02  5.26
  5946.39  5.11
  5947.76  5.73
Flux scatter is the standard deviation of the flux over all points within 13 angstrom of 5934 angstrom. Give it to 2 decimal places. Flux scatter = 0.26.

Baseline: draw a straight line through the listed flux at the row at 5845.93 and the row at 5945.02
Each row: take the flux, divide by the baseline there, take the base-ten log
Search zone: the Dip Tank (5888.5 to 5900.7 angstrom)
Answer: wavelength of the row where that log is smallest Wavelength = 5890.52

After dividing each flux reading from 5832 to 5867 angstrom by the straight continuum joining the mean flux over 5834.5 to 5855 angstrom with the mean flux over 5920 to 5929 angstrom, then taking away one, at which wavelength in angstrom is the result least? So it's 5855.36 angstrom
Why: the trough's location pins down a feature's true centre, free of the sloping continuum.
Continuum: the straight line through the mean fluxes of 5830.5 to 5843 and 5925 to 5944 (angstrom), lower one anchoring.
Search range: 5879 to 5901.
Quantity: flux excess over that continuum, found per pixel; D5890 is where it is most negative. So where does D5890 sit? 5890.52 angstrom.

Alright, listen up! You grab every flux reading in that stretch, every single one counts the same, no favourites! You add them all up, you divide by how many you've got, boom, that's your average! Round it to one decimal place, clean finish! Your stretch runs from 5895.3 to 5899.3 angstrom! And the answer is 4.6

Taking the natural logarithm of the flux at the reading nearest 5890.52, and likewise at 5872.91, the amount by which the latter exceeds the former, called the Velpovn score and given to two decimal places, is 0.34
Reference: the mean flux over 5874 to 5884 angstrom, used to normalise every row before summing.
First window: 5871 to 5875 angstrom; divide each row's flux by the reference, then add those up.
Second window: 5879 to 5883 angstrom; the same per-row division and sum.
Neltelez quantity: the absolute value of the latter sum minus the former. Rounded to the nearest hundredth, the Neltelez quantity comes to 0.14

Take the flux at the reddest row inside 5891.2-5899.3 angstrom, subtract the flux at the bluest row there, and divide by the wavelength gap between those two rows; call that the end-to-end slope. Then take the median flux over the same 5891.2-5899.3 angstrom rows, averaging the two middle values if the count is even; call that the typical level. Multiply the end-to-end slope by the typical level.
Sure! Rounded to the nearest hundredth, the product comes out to -0.21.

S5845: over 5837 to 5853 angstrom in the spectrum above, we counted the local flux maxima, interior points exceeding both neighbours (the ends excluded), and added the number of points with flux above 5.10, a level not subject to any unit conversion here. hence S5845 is 13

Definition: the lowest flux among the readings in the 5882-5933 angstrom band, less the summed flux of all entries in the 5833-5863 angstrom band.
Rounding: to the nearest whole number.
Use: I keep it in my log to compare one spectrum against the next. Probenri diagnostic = -117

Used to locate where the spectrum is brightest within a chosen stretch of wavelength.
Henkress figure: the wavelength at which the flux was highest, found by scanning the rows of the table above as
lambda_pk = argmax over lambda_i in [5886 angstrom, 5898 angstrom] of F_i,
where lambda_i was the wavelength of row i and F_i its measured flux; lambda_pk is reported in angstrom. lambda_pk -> 5897.30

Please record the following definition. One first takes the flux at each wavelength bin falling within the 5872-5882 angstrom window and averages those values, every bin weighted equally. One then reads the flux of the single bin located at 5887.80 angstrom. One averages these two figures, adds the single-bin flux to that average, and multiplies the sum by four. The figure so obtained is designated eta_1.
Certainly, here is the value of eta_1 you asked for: 38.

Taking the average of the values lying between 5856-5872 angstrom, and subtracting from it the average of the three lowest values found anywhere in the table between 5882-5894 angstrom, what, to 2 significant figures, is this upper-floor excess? 1.4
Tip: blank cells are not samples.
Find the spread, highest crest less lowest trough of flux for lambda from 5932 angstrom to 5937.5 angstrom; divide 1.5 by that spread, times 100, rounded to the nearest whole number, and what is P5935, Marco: 500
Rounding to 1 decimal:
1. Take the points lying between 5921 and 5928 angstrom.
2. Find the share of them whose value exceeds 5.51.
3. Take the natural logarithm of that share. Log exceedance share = -0.9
